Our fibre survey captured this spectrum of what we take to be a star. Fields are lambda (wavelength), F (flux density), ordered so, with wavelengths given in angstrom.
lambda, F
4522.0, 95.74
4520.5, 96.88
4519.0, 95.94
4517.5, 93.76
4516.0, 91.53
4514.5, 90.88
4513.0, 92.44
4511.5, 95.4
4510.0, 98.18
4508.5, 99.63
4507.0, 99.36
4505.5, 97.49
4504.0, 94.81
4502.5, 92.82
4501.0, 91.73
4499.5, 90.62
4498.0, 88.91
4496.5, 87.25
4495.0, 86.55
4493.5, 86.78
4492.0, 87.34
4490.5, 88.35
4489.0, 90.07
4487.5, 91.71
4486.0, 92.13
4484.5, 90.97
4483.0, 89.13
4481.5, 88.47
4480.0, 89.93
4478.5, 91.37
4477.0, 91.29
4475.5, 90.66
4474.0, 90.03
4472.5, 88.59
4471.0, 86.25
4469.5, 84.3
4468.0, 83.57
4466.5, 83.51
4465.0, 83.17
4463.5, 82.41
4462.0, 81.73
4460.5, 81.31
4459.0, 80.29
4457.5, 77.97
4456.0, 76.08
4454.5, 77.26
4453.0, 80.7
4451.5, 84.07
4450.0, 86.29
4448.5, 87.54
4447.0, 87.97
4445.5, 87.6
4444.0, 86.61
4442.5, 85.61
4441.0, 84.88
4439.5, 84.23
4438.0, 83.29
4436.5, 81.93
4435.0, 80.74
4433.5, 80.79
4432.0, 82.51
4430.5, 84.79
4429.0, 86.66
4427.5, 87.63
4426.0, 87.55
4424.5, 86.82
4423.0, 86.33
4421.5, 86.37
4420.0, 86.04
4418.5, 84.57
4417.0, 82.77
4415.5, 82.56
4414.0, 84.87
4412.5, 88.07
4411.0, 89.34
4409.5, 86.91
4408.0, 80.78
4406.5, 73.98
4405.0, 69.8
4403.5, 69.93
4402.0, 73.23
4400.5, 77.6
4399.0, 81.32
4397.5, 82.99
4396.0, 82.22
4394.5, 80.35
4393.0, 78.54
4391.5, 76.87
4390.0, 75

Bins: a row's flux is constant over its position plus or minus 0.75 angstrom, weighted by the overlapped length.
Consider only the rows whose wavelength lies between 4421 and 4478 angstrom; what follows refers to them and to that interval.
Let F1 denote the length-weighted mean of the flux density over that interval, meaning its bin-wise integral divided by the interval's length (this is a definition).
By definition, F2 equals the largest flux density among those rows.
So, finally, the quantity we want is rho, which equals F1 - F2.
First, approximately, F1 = 84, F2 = 91.29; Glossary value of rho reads -6.8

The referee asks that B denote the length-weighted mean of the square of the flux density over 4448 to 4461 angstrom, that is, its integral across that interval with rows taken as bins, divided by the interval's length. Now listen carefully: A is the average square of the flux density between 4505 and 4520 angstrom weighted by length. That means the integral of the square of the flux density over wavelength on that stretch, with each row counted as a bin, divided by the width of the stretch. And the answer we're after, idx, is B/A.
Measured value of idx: 0.7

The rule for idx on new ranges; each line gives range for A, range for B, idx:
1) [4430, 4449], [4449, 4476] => 1.0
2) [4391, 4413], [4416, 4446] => 1.1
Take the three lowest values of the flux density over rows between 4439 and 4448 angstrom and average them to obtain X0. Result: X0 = 85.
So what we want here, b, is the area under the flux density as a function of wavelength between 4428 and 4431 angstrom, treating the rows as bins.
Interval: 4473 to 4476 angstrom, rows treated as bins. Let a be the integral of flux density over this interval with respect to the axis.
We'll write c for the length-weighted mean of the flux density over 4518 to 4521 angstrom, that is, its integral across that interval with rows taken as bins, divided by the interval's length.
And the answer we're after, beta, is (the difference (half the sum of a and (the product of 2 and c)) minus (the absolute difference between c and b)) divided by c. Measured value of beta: 0.72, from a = 271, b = 258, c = 96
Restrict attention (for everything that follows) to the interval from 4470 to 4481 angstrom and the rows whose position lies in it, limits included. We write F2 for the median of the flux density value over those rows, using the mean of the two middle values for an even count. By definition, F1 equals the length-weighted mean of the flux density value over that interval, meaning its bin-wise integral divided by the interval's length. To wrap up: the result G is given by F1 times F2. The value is 8065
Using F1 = 90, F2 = 90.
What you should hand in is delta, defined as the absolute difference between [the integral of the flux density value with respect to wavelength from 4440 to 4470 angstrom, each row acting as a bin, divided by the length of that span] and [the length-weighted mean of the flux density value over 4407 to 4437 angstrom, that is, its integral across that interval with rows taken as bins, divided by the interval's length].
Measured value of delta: 2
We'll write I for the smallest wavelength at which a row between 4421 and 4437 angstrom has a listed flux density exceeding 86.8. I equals 4424.5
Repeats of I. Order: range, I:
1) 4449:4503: 4472.5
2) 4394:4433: 4409.5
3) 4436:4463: 4445.5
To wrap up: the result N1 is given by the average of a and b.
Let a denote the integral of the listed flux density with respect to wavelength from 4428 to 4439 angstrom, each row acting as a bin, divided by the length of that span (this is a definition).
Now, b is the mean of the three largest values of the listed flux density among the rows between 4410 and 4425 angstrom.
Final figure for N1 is 85.6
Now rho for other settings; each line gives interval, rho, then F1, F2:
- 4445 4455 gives -3.4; 85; 87.97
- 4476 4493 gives -2.1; 90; 92.13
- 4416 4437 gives -2.9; 85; 87.63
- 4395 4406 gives -6.2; 77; 82.99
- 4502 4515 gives -3.8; 96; 99.63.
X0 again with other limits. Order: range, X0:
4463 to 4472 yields 83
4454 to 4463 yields 77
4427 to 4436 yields 81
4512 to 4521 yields 92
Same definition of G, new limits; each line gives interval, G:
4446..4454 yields 7346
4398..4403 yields 5998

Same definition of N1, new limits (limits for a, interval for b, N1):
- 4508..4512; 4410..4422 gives 92.8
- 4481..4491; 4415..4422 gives 87.9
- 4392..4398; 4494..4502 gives 85.6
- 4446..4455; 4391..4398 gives 83.1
